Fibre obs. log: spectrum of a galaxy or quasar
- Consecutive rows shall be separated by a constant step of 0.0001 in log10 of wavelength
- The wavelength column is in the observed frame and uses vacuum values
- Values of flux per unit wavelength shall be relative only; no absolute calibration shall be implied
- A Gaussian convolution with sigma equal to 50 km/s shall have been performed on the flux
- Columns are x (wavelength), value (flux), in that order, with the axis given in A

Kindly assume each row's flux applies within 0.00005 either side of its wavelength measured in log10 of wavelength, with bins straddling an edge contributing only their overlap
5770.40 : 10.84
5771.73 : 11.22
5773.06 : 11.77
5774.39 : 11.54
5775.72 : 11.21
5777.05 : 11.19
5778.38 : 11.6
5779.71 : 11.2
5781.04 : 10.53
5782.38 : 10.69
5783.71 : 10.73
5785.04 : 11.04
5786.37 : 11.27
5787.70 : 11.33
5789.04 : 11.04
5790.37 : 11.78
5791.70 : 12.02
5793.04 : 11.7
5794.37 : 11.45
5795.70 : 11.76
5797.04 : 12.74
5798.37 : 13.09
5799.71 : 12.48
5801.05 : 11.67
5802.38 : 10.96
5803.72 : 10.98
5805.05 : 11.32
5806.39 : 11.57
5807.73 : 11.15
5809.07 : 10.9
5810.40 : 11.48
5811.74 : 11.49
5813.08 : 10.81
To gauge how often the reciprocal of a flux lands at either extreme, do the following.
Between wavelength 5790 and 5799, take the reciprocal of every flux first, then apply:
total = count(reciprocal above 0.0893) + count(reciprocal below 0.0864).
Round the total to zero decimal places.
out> 6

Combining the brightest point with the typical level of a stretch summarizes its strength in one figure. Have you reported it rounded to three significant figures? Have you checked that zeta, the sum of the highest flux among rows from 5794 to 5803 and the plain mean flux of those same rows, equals 25.1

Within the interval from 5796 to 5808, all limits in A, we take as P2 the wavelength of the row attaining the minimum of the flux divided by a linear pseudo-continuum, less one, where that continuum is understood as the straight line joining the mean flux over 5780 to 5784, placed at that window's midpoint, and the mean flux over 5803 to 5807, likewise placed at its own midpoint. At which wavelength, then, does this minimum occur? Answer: 5803.72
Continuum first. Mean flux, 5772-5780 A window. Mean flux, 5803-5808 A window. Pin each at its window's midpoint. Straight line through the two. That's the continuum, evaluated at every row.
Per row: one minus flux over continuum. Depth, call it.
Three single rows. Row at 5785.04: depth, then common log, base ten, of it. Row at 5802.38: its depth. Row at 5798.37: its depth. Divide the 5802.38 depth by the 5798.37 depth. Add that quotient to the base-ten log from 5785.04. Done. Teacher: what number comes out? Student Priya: -1.7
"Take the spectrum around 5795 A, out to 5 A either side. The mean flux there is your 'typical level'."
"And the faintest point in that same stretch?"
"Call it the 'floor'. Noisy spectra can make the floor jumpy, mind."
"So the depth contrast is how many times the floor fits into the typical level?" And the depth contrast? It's 1.059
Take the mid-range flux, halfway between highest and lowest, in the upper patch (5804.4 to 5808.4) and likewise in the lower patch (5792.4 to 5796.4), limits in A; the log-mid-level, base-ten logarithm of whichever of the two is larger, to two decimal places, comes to 1.06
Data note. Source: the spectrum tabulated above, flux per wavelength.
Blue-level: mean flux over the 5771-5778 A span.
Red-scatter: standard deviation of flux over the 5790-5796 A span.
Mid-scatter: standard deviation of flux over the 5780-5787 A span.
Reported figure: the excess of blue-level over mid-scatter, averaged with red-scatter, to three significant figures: 5.65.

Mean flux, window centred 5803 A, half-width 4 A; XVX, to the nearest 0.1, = 11.5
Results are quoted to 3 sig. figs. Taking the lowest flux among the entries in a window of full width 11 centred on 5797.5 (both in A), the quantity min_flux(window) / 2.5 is 4.38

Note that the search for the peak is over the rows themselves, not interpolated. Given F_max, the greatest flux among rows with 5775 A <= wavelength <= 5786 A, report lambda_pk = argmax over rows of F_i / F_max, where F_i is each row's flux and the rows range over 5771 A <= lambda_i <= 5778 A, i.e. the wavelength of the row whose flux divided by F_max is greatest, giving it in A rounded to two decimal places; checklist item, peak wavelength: 5773.06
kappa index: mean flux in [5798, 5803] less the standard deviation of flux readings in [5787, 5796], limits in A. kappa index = 11.7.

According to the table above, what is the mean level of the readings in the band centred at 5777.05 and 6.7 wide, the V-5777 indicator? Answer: 11.3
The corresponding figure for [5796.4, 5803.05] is 12.2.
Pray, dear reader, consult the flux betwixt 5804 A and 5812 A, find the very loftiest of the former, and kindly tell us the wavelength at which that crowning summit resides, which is 5806.39 A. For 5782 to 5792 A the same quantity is 5791.70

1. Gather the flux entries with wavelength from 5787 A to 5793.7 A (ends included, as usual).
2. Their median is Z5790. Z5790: 11.7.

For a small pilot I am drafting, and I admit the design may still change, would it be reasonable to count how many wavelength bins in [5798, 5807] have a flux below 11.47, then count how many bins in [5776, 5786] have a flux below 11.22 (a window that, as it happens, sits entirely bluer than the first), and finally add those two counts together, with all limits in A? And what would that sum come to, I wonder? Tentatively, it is 9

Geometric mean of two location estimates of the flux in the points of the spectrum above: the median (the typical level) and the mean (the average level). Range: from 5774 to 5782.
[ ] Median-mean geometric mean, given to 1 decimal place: 11.2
